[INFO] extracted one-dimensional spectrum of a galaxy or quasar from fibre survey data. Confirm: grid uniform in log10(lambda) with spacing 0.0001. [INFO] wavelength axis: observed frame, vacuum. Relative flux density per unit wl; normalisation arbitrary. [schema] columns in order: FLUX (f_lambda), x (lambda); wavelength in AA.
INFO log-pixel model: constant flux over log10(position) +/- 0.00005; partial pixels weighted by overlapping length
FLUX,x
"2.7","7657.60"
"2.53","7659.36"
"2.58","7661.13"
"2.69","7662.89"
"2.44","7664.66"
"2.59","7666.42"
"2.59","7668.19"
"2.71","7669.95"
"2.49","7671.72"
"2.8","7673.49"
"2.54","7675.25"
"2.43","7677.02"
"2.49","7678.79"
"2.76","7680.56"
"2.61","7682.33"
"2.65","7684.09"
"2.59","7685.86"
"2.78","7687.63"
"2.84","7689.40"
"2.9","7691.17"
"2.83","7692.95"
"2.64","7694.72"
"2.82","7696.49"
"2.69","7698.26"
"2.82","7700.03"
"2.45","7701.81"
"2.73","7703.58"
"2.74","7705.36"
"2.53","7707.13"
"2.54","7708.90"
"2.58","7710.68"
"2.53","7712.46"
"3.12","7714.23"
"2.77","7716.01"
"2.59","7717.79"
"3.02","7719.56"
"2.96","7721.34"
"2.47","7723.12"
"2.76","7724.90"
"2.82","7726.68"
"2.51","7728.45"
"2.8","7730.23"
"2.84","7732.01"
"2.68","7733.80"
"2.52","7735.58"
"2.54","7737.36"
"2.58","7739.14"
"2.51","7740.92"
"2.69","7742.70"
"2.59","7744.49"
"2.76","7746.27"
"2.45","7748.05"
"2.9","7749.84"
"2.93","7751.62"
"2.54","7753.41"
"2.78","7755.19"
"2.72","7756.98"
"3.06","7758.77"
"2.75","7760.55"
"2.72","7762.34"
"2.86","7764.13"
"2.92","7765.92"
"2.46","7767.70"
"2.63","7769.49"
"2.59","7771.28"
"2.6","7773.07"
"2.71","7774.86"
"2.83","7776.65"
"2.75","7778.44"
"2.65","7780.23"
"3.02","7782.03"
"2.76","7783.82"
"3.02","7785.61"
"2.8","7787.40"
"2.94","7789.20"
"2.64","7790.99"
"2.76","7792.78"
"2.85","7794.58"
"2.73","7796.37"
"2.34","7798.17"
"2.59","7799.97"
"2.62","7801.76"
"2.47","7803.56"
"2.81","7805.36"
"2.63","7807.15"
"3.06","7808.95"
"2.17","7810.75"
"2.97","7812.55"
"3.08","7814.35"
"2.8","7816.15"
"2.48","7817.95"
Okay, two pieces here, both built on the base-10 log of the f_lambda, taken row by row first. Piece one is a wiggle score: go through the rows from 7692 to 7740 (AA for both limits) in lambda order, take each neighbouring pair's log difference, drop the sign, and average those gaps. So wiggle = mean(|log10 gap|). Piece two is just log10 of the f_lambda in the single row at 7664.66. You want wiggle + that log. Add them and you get 0.419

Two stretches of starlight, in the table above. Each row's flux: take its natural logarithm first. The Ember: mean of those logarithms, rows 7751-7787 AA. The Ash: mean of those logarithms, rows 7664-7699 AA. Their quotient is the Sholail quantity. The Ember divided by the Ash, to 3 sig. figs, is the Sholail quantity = 1.04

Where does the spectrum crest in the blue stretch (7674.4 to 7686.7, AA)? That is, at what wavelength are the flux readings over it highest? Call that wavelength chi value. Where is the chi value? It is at 7680.56 AA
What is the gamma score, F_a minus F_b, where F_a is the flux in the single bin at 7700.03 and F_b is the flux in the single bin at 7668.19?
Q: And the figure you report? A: 0.23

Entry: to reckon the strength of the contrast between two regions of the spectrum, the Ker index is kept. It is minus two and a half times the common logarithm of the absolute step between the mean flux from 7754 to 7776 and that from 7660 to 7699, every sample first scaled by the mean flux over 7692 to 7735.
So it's 3.9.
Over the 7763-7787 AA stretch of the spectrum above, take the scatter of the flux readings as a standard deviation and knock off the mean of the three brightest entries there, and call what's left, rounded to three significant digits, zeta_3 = -2.82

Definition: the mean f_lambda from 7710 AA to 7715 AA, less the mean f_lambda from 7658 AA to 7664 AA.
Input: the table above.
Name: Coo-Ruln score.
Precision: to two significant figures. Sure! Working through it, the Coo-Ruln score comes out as 0.14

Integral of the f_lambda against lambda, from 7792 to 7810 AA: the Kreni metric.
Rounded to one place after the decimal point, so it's 48.2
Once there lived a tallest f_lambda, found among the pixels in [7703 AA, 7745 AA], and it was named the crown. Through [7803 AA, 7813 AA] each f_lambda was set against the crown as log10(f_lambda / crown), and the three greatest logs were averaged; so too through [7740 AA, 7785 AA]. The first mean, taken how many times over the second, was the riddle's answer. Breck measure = 1.5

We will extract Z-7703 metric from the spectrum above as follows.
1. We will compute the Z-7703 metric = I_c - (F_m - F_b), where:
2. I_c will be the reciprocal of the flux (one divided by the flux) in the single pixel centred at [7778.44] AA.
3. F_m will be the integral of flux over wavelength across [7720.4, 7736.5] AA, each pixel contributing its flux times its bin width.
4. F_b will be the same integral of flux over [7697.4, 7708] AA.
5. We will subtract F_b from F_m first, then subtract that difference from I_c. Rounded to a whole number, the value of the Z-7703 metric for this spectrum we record -15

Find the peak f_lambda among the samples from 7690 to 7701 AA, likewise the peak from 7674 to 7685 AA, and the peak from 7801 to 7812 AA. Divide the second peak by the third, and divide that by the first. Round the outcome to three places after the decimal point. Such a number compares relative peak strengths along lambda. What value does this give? 0.311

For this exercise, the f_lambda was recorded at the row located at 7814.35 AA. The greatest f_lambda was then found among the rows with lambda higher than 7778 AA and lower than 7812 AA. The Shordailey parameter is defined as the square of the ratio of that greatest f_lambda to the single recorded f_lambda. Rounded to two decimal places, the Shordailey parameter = 0.99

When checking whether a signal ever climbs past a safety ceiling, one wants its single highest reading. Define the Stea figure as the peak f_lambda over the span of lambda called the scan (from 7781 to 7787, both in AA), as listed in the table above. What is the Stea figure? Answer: 3.02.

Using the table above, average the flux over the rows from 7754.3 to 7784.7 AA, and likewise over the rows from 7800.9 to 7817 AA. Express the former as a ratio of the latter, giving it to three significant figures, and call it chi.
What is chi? 1.01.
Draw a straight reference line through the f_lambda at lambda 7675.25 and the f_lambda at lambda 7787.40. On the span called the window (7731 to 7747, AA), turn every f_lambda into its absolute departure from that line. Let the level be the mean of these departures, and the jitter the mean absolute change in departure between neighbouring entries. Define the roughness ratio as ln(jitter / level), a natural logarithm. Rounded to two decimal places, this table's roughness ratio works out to -0.07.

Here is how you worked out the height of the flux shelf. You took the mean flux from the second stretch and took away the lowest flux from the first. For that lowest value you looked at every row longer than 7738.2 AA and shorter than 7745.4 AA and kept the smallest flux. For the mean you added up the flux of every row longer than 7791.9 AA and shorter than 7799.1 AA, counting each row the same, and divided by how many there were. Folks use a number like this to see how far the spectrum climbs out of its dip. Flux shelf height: 0.16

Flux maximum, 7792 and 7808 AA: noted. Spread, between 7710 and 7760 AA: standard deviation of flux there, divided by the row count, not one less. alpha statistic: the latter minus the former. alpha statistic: -2.66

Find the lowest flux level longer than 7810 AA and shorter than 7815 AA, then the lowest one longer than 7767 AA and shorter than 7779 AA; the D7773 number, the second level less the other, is 0.29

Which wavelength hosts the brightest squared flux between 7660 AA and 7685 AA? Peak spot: 7673.49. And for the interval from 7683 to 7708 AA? 7691.17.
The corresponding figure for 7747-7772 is 7758.77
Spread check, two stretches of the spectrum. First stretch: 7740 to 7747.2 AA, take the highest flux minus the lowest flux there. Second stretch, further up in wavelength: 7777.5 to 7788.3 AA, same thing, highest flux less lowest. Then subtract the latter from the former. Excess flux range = -0.12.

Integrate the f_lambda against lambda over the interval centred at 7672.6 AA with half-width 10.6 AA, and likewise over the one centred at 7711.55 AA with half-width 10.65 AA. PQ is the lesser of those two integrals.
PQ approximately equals 55.0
